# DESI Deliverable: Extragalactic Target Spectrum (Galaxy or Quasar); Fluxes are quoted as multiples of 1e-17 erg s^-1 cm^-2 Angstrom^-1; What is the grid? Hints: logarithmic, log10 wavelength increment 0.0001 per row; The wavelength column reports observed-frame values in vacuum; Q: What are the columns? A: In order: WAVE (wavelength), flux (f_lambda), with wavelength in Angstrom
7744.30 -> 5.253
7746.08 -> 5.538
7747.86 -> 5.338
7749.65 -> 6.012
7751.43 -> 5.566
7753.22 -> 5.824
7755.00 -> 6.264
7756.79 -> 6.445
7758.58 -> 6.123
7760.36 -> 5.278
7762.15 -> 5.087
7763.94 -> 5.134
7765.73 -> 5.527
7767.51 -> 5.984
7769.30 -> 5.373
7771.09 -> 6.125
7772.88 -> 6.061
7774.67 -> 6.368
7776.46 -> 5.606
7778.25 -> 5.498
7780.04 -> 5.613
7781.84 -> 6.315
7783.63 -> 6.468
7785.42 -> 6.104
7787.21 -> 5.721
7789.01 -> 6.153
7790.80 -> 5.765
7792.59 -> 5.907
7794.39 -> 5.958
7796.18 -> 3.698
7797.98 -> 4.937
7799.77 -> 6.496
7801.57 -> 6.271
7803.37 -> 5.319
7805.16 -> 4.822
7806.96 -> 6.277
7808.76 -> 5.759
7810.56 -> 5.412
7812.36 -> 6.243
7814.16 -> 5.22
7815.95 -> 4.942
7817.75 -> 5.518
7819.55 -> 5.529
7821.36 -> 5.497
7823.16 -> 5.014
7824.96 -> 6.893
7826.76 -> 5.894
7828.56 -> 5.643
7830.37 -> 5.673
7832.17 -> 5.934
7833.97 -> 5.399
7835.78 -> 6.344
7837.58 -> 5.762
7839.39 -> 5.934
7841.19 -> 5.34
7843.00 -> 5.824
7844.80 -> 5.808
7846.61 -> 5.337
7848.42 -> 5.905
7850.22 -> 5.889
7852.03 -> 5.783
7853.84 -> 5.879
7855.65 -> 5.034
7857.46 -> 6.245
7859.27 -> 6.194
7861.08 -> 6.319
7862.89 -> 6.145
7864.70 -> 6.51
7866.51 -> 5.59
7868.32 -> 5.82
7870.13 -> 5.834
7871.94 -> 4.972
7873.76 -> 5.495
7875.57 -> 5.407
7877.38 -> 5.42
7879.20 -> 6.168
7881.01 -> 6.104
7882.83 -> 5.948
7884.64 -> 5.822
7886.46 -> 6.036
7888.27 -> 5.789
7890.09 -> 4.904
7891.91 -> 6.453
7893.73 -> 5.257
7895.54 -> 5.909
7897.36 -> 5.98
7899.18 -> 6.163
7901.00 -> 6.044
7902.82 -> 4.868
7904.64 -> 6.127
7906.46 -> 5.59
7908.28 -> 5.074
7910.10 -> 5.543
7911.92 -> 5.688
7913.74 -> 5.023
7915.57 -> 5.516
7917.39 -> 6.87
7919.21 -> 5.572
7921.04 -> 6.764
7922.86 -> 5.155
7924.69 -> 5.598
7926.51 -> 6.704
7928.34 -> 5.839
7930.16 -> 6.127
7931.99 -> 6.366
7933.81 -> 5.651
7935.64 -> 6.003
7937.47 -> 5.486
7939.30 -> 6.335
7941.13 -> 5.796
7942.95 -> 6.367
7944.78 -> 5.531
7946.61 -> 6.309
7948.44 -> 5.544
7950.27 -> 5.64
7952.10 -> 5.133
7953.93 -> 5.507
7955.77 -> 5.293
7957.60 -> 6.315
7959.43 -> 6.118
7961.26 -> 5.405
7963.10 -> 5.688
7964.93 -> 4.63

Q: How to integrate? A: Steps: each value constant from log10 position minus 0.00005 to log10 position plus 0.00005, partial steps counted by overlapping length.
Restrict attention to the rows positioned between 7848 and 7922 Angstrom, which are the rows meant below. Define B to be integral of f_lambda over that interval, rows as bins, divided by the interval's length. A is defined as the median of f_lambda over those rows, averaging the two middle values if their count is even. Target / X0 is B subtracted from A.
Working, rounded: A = 5.83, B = 5.80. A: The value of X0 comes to 0.04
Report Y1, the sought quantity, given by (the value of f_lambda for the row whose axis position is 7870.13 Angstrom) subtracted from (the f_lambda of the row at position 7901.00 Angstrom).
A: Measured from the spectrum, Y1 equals 0.21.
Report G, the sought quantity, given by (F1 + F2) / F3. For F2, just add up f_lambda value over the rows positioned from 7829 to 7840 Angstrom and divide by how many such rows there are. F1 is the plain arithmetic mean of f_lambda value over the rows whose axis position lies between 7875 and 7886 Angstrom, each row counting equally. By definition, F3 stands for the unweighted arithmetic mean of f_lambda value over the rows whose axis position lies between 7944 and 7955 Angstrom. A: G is 2.08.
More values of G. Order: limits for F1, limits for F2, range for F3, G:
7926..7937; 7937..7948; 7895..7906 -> 2.07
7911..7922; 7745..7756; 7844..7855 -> 2.02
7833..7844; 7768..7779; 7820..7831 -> 2.01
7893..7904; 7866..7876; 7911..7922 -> 1.90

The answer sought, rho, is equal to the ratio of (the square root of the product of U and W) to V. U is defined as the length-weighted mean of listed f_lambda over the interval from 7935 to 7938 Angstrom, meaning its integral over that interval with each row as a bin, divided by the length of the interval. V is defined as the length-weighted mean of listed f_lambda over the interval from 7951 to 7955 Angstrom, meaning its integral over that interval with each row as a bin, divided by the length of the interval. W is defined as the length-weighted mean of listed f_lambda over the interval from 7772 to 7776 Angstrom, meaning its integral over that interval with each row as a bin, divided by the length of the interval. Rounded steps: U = 5.7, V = 5.33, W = 6.1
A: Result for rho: 1.12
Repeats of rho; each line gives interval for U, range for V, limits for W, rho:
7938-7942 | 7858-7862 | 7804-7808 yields 0.92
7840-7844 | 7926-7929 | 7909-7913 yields 0.90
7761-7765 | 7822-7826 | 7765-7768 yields 0.92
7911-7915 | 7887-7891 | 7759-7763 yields 0.99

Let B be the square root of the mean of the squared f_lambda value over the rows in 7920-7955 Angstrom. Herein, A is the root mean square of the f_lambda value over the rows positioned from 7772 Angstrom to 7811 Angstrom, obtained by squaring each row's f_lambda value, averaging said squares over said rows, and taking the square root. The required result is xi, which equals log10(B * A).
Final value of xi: 1.53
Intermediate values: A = 5.79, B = 5.91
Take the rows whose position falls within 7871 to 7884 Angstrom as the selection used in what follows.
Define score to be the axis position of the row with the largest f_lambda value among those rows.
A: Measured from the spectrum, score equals 7879.20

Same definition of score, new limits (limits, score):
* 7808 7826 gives 7824.96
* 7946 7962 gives 7957.60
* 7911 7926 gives 7917.39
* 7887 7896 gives 7891.91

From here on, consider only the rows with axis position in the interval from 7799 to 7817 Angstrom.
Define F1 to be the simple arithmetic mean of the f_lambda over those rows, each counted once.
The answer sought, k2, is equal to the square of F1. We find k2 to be 32.2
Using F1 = 5.68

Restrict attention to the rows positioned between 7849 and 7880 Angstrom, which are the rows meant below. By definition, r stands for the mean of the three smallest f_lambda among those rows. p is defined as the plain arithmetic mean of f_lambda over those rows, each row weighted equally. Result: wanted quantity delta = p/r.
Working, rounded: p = 5.81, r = 5.14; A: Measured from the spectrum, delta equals 1.13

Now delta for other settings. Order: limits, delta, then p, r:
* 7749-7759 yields 1.04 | 6.04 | 5.80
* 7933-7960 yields 1.09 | 5.80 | 5.30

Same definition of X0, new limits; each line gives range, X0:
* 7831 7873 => 0.02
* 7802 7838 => -0.08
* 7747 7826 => 0.02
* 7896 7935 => -0.14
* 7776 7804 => 0.09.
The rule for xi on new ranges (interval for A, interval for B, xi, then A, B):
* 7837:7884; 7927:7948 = 1.54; 5.81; 5.99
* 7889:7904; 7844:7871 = 1.53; 5.73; 5.90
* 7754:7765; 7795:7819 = 1.50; 5.75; 5.51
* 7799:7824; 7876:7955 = 1.52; 5.62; 5.83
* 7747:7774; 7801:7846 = 1.52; 5.76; 5.71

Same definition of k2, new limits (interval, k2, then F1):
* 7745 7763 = 33.0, 5.75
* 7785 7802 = 32.5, 5.70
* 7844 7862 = 34.1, 5.84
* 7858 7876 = 34.0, 5.83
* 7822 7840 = 34.2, 5.85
